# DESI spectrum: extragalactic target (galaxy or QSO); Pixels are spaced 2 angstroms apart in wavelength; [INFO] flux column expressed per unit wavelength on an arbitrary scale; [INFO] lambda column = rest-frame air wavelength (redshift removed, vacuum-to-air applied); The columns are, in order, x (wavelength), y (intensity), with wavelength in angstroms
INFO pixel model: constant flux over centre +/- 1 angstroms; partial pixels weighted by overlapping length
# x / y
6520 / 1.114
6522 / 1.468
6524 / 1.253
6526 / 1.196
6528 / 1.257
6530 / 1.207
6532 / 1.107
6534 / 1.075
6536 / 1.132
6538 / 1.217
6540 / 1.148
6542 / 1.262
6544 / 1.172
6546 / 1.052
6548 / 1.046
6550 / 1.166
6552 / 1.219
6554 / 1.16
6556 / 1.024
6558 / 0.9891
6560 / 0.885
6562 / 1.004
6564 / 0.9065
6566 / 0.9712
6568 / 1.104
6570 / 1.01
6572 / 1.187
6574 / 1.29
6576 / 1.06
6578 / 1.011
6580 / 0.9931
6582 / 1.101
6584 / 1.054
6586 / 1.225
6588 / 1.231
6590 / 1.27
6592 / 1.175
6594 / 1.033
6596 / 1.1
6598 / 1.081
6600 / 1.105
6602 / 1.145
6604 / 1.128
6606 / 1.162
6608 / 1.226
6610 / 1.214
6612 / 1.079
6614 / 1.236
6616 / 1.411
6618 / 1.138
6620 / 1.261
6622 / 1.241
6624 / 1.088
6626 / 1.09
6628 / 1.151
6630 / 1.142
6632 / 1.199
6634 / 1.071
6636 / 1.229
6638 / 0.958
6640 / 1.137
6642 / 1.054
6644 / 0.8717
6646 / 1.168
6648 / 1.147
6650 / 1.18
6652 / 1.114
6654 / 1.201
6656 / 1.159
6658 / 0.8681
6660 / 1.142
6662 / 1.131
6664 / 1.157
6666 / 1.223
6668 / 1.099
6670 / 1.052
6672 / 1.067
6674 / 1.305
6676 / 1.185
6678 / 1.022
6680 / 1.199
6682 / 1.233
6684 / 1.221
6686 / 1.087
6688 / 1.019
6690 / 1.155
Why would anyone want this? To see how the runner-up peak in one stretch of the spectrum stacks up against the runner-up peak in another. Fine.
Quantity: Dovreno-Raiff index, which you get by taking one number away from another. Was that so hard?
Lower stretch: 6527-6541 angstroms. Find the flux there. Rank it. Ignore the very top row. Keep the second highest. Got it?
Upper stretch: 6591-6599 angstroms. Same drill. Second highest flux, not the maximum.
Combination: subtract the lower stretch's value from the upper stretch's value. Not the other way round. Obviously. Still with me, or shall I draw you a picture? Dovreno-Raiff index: -0.12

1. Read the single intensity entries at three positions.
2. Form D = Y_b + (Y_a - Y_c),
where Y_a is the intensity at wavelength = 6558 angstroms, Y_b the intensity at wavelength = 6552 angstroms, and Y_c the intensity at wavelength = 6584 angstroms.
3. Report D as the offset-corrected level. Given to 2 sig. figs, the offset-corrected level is 1.2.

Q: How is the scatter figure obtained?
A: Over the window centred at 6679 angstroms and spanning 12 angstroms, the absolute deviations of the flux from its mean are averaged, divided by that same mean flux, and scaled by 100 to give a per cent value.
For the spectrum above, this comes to 5.1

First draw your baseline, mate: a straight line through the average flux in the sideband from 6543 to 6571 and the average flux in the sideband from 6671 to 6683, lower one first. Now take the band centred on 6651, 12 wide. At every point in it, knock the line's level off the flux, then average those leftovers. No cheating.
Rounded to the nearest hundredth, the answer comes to 0.02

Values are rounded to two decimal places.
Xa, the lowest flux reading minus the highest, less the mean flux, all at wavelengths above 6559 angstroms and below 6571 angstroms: -1.20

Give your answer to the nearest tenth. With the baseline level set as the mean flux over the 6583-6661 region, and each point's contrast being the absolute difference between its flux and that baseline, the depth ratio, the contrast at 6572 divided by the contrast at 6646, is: 1.7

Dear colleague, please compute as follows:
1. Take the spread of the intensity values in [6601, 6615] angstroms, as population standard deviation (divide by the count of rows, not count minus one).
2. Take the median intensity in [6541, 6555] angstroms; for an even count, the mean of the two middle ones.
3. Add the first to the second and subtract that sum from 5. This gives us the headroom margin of 3.780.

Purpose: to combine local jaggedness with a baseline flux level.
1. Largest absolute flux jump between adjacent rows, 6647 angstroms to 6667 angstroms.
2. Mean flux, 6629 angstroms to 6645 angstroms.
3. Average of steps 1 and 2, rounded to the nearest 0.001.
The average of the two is 0.687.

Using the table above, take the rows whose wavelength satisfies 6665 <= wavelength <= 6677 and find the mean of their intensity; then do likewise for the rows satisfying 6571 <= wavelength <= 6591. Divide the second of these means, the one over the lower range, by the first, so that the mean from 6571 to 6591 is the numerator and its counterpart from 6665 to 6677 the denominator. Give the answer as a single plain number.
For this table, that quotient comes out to 0.99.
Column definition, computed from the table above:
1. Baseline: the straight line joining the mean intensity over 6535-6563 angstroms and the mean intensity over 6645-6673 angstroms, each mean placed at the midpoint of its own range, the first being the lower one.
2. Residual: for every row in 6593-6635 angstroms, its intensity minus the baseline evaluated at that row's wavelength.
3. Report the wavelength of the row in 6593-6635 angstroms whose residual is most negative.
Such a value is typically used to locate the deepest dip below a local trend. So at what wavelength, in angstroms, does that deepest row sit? 6594 angstroms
